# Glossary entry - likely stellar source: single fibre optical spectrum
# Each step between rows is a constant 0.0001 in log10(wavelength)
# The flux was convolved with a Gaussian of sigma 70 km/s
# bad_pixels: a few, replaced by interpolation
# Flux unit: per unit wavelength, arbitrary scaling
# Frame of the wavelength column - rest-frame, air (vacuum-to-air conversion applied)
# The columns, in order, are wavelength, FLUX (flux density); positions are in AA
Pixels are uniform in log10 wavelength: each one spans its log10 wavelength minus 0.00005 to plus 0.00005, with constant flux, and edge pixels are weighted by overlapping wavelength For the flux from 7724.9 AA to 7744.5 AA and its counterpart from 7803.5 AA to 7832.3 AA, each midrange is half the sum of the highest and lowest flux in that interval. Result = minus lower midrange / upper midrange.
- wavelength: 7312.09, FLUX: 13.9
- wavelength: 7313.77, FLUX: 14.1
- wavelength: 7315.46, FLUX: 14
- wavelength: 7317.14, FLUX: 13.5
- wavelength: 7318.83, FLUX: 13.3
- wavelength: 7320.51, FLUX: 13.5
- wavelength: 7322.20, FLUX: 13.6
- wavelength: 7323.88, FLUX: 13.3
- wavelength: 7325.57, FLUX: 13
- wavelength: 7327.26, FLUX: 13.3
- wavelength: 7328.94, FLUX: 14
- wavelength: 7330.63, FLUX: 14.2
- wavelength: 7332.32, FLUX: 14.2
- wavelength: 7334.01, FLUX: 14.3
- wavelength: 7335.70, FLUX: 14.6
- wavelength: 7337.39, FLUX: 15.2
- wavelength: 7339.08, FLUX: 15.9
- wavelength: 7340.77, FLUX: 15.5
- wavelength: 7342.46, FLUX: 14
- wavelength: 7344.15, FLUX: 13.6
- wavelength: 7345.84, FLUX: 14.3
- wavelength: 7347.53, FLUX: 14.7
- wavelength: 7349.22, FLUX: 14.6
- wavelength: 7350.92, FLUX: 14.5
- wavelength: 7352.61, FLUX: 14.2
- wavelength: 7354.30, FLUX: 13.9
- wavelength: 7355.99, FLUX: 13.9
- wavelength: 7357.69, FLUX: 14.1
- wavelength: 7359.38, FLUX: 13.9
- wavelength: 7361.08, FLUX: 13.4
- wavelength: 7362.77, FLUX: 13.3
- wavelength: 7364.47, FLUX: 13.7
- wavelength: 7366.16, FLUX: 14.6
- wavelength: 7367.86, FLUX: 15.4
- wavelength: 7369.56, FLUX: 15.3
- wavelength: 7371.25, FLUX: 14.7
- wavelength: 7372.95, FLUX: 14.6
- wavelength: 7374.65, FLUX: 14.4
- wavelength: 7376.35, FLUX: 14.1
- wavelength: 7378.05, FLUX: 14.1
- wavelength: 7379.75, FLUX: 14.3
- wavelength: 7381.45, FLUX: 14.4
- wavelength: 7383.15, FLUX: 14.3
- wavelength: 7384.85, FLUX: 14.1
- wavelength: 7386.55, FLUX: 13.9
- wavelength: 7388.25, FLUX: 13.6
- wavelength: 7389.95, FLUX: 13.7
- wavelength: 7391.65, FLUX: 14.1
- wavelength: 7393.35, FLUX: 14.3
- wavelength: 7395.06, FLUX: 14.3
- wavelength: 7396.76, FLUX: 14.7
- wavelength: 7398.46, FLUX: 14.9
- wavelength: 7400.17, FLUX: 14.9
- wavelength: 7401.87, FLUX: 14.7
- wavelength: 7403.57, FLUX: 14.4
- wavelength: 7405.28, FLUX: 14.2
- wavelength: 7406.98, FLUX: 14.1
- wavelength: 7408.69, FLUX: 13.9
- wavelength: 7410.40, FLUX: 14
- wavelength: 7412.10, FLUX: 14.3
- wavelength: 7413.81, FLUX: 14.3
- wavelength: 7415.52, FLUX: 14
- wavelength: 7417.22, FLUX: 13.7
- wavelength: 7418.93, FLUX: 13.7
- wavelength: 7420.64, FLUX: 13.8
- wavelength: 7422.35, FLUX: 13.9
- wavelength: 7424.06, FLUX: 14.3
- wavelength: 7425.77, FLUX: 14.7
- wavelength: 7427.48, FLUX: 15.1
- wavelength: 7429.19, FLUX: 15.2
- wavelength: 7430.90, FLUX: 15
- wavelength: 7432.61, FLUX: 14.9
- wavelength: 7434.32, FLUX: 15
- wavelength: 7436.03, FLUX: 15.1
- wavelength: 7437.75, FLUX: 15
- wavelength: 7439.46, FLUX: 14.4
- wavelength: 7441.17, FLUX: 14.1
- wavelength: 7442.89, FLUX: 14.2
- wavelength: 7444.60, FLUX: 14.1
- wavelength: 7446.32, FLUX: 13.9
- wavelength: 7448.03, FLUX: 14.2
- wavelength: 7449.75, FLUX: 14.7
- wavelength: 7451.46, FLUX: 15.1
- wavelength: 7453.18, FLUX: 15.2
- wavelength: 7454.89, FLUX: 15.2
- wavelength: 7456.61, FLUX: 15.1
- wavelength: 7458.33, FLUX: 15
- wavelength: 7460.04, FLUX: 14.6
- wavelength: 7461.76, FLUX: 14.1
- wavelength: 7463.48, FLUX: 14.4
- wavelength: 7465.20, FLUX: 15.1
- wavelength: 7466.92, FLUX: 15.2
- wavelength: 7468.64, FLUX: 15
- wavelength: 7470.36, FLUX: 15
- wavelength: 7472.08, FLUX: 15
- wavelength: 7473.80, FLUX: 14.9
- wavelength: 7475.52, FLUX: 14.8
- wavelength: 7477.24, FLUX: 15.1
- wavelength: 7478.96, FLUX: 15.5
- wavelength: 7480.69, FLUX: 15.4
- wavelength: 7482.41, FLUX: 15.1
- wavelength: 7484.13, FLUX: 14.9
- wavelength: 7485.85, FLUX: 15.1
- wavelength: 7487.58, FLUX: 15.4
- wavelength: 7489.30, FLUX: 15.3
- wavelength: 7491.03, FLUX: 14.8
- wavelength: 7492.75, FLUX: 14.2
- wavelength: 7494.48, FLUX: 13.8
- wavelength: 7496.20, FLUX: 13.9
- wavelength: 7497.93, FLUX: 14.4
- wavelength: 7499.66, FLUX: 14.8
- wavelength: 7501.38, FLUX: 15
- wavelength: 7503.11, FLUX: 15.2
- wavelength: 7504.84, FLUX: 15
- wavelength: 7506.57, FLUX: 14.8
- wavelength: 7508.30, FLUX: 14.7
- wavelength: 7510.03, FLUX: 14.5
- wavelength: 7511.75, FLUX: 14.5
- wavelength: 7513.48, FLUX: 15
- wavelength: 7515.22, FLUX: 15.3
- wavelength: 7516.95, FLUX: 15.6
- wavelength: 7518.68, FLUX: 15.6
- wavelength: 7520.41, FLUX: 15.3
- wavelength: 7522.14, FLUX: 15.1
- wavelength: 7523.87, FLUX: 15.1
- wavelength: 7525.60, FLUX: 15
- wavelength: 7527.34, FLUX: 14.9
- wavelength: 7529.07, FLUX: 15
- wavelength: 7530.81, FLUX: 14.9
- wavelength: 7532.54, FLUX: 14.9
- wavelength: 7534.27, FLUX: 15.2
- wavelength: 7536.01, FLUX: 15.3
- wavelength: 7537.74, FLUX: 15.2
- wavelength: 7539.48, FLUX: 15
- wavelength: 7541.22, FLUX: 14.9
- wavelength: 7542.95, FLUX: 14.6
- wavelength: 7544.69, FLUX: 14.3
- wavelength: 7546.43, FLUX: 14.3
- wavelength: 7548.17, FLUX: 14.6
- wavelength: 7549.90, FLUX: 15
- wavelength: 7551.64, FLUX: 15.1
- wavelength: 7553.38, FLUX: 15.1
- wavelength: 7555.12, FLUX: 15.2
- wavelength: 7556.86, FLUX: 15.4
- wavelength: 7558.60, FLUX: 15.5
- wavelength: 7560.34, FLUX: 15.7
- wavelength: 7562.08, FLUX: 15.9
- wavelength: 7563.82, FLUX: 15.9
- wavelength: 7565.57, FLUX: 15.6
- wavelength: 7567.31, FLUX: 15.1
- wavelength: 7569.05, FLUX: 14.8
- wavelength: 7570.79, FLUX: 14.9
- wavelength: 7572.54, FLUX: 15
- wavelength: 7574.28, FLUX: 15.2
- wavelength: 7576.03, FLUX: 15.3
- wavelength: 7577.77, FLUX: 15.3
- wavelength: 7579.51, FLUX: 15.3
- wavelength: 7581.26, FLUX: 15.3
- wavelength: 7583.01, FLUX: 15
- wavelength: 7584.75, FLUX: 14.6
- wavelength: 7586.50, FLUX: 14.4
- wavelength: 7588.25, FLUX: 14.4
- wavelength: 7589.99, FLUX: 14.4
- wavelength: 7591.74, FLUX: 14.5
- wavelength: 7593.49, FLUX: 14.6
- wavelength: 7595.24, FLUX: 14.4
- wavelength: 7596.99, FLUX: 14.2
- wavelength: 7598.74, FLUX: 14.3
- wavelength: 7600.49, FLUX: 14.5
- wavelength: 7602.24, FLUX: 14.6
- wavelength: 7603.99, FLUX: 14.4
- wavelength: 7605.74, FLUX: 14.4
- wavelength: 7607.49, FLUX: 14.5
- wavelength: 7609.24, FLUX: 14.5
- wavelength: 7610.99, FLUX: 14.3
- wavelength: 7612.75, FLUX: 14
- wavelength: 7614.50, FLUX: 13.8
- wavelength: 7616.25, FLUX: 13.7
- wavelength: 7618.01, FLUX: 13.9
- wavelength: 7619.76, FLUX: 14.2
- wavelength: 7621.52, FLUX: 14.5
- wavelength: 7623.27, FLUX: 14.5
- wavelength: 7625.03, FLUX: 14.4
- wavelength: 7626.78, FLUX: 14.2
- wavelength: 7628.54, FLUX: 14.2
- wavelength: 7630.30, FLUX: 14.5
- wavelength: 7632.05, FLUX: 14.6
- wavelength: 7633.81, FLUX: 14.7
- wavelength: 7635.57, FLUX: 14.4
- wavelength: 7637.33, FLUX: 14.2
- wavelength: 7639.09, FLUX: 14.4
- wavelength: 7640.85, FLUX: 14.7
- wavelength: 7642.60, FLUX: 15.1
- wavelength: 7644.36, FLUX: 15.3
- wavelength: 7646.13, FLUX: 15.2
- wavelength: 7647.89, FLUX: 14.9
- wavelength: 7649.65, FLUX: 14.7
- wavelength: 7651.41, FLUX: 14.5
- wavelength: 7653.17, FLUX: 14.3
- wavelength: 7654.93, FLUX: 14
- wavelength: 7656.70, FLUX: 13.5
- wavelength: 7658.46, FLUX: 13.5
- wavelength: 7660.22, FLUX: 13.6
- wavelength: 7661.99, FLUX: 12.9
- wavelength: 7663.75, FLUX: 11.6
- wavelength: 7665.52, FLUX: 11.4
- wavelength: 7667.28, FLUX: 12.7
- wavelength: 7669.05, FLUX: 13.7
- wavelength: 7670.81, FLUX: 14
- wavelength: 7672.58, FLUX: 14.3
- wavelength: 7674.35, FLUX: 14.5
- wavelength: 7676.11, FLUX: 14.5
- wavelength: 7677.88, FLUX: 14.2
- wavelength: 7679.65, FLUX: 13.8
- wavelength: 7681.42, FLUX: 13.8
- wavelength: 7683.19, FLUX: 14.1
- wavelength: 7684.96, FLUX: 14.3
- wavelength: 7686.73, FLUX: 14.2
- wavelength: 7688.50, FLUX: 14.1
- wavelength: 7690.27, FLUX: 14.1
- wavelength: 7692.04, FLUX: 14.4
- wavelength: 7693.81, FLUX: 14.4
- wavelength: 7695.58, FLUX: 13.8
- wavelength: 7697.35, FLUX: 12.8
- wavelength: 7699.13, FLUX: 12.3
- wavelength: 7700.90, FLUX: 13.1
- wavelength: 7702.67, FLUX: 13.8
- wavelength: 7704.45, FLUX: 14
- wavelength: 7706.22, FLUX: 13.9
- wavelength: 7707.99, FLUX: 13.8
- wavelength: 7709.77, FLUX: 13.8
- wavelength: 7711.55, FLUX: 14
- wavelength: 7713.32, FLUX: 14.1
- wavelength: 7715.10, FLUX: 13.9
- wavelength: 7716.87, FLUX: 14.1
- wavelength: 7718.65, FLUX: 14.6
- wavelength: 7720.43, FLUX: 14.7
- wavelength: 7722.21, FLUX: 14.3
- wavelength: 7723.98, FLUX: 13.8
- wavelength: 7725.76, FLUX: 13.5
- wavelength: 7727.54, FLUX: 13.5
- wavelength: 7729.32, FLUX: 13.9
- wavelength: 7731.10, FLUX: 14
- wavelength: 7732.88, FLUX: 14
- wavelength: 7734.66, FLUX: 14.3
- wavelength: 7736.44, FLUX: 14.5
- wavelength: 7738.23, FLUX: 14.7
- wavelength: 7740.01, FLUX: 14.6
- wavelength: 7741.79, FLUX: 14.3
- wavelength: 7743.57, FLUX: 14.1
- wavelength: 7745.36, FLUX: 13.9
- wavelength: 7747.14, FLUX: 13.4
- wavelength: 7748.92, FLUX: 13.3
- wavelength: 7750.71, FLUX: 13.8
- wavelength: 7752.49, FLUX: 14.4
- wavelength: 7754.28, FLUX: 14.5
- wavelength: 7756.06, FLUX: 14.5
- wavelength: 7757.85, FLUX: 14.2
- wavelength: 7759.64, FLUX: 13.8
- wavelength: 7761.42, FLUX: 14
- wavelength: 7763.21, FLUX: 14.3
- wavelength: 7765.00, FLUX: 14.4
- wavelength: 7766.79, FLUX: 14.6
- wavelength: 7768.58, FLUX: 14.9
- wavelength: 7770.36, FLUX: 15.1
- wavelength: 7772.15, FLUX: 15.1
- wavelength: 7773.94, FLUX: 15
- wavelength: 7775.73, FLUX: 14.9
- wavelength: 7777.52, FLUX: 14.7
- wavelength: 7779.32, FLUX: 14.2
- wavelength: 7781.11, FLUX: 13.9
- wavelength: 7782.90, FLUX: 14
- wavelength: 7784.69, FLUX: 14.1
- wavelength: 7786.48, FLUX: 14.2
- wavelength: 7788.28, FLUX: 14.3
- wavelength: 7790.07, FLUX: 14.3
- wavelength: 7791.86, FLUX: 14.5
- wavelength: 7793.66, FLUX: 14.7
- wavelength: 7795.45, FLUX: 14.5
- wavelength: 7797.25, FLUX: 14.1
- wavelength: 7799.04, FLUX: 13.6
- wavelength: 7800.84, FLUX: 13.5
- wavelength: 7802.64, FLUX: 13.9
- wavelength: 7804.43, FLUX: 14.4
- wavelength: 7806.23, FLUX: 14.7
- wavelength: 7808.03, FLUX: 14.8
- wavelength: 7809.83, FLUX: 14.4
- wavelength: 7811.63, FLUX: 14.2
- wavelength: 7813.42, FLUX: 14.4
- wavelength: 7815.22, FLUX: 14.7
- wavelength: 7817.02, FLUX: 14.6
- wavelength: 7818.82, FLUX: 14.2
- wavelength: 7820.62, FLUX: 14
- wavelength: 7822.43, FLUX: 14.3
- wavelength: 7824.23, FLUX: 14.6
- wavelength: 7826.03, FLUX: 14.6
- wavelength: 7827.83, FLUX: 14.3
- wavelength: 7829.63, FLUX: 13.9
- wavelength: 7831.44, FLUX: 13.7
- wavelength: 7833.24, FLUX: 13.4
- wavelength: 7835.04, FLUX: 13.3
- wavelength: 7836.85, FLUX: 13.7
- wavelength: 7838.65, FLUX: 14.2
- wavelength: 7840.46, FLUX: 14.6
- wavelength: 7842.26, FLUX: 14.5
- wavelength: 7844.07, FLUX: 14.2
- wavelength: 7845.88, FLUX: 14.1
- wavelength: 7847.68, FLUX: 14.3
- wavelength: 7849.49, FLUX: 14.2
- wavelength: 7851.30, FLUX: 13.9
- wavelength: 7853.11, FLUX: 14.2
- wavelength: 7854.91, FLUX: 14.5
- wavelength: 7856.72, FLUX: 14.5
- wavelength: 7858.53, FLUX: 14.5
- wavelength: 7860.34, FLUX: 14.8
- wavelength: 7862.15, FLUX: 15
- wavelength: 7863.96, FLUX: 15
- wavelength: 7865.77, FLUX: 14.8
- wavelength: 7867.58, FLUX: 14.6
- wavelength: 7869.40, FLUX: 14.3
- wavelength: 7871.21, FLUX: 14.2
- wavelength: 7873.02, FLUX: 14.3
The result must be -0.99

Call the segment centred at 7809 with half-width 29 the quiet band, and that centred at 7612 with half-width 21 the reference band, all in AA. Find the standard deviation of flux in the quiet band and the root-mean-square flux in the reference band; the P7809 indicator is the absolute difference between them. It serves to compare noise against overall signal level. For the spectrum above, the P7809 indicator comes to 13.9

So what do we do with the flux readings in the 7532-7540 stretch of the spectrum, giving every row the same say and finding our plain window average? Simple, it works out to 15.1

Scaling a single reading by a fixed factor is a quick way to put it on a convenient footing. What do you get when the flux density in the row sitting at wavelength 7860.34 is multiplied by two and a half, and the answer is 37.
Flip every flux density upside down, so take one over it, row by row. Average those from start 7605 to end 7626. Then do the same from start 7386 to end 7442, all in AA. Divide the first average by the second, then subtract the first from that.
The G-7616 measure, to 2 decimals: 0.94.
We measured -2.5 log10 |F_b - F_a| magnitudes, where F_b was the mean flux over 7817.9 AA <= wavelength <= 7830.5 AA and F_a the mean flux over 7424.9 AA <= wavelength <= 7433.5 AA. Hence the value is 0.37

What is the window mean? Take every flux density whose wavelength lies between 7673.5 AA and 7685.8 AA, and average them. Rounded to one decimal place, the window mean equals 14.2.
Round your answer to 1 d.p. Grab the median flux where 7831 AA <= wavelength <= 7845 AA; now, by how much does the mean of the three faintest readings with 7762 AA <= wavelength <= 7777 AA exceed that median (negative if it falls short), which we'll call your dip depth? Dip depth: 0.5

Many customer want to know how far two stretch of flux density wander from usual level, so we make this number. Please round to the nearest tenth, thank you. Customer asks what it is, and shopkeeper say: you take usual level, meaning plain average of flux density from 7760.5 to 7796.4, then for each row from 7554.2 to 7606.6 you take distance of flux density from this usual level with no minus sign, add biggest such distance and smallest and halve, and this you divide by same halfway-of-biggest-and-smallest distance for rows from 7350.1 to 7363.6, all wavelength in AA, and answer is 1.2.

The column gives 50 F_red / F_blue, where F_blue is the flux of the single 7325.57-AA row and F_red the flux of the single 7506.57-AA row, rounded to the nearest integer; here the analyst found 57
